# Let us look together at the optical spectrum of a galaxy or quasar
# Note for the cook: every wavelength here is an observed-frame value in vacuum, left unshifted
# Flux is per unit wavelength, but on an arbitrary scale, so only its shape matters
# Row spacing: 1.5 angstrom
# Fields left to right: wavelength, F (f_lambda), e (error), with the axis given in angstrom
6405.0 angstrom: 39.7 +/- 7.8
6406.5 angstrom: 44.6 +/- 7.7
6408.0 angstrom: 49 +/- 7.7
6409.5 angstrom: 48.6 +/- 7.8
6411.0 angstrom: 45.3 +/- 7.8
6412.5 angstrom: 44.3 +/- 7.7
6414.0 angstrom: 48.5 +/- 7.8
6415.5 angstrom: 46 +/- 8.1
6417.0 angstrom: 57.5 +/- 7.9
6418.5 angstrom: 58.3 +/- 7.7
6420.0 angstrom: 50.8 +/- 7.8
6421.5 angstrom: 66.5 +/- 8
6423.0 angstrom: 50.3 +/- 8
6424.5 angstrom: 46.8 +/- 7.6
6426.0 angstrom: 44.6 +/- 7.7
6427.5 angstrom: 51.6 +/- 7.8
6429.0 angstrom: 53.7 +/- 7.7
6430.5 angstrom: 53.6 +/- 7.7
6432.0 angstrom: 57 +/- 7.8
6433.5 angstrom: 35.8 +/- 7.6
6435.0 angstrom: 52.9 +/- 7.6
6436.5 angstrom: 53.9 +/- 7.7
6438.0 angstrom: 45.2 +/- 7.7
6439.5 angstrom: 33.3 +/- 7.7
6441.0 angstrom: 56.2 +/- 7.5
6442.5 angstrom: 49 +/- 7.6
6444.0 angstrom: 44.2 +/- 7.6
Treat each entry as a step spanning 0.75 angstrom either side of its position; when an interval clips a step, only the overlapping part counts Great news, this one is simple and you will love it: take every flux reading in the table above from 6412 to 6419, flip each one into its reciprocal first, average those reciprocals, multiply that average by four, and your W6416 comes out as 0.0796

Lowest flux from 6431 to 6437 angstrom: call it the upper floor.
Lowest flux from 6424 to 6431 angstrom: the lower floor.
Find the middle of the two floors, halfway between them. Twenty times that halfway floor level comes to 804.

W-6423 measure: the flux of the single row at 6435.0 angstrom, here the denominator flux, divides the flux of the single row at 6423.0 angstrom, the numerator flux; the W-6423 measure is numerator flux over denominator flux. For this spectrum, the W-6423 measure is 0.95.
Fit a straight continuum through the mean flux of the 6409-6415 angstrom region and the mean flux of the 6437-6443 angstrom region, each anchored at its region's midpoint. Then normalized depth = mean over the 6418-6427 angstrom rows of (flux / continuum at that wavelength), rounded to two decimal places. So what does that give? 1.14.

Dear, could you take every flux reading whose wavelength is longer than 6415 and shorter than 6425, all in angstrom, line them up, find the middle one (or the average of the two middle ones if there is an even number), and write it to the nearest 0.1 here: 50.8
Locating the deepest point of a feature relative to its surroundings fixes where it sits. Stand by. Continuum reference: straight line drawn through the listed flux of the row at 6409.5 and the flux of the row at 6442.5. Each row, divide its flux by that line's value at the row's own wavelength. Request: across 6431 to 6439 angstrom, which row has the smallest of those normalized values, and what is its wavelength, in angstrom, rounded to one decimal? 6433.5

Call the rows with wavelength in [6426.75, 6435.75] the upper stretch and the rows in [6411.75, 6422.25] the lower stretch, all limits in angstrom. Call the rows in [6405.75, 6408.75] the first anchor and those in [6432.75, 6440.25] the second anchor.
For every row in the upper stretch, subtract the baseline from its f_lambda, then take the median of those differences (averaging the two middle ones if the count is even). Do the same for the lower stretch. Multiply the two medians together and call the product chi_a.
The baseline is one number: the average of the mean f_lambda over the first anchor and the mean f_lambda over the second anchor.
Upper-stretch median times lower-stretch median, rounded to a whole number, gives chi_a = 41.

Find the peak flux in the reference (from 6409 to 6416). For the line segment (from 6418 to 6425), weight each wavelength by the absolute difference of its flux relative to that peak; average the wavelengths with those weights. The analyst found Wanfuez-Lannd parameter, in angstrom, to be 6420.8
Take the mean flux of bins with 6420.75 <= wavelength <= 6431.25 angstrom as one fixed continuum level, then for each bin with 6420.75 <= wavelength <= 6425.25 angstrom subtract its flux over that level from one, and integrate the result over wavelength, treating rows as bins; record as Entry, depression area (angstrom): -0.2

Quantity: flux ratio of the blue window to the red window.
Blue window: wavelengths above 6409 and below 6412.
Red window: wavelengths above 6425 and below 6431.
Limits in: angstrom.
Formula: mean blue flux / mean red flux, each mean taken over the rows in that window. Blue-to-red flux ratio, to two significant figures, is 0.92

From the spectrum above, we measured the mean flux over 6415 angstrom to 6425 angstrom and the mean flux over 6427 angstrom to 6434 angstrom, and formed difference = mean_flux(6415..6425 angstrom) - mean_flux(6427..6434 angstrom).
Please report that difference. 3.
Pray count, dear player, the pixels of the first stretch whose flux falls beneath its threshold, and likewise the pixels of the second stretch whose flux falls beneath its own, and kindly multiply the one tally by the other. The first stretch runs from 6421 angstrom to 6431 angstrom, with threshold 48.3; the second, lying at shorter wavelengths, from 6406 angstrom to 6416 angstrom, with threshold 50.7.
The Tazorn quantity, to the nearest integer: 14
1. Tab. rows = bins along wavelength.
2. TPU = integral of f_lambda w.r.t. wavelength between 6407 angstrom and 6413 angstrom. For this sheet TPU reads 281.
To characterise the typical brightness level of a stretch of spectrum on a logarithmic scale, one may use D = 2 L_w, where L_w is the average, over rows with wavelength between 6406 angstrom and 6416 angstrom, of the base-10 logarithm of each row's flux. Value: 3.34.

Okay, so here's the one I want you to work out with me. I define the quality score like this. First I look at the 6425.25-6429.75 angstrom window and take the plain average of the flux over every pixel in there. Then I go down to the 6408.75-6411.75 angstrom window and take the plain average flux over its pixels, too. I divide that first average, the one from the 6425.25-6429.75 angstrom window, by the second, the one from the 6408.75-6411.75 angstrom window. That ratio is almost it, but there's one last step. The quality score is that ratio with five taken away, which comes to -3.94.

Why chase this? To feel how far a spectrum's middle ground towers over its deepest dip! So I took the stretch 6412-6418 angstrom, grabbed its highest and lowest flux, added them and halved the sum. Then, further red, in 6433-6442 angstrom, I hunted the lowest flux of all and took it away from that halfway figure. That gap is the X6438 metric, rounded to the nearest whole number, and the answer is 18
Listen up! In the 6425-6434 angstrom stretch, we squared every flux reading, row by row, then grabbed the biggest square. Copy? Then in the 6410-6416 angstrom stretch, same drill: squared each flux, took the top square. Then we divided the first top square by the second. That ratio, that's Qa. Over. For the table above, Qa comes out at 1.4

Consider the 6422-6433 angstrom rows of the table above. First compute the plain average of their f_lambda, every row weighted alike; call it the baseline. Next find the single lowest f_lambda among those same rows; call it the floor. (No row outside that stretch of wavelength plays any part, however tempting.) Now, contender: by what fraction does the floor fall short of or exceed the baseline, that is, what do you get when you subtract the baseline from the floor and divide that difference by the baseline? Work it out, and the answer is -0.13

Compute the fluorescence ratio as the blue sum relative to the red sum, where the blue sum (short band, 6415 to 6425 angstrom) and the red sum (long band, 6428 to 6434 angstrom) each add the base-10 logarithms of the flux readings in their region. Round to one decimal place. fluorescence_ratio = 1.8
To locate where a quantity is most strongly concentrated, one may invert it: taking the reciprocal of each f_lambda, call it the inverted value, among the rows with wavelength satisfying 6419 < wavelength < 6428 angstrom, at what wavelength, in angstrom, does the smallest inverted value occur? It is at 6421.5 angstrom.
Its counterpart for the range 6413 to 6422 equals 6421.5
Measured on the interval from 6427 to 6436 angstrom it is 6432.0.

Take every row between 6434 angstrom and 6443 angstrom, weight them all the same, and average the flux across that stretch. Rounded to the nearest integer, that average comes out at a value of 48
